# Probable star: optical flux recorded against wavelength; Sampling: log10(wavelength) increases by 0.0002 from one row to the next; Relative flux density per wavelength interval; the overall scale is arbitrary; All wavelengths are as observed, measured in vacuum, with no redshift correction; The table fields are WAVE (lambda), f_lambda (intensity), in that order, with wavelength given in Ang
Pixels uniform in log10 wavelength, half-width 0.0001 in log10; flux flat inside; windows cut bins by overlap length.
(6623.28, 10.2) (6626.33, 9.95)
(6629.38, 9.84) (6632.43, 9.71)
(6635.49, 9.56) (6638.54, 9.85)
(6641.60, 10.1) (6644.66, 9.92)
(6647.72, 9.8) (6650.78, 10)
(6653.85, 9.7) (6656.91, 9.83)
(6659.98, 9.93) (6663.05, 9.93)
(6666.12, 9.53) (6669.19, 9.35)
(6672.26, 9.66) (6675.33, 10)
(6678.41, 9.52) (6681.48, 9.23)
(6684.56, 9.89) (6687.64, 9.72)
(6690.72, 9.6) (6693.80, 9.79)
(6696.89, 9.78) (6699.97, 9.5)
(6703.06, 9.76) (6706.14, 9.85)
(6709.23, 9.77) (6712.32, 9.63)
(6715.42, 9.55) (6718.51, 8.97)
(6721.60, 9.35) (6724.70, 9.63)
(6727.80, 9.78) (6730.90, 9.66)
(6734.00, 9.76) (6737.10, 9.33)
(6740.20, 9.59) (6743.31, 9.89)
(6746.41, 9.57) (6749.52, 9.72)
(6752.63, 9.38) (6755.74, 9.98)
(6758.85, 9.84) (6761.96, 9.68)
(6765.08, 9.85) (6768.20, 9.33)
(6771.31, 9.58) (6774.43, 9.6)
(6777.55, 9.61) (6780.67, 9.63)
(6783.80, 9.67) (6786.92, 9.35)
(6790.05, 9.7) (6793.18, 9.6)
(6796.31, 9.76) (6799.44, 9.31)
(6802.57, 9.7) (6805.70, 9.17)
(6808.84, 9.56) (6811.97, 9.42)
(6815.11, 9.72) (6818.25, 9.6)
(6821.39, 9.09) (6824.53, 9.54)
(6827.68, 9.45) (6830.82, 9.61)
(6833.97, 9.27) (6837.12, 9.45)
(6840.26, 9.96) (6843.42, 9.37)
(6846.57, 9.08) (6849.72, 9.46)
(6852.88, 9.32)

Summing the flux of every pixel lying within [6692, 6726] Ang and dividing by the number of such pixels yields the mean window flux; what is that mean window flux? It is 9.60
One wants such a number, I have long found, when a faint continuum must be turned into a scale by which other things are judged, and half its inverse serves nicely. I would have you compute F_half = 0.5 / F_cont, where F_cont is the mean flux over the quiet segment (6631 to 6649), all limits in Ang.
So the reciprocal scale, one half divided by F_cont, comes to 0.0509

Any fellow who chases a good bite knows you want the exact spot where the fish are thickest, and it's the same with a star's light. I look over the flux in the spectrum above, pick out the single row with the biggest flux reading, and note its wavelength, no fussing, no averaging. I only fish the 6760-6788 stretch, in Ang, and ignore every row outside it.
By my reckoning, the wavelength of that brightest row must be 6765.08 Ang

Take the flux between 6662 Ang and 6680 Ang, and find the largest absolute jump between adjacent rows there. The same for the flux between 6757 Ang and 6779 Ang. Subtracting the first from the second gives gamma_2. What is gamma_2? 0.04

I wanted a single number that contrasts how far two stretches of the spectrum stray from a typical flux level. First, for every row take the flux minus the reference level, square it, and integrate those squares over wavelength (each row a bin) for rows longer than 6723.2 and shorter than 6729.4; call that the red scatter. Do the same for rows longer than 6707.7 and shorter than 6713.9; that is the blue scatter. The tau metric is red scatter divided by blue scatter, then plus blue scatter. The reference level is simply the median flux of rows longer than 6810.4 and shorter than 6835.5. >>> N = 1.4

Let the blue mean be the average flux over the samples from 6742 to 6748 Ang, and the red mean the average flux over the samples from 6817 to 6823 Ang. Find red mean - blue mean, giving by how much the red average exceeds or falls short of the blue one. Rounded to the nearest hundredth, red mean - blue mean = -0.39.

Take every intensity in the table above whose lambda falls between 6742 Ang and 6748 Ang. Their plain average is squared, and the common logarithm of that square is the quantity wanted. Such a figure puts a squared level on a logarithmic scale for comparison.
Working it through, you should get 1.976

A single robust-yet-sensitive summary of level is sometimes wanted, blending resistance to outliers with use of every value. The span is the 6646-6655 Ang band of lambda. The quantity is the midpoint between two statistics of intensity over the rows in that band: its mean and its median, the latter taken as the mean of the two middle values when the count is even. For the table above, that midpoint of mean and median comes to 9.82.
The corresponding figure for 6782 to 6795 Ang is 9.61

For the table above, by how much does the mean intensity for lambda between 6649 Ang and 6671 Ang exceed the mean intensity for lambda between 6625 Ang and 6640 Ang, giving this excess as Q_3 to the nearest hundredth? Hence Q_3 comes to -0.03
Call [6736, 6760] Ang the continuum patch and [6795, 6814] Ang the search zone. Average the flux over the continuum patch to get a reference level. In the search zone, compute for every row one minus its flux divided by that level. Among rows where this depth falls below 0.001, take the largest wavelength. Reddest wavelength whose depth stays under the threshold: 6802.57 Ang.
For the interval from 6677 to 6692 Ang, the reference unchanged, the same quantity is 6687.64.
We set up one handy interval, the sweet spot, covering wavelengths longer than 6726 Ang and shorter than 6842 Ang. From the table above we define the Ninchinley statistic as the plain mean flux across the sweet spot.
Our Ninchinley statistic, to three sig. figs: 9.59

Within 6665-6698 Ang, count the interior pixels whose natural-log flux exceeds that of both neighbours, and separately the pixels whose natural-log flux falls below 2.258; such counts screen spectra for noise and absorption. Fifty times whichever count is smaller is 150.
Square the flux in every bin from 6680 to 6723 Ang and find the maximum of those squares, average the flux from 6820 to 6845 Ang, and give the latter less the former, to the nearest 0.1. -88.3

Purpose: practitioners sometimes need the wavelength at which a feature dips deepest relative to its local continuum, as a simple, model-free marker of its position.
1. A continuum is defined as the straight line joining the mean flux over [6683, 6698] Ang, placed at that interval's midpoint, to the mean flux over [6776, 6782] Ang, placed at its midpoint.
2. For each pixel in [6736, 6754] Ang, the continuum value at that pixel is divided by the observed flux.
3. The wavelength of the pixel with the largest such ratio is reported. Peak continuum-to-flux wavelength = 6737.10 Ang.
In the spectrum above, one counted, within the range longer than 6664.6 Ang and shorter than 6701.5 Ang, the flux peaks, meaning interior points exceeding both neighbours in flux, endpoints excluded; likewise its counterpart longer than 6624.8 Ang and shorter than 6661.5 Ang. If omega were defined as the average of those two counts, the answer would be 2.5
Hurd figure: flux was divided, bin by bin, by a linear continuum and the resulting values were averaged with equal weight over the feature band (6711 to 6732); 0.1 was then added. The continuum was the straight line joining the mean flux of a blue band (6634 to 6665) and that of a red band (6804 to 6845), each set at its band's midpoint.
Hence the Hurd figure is 1.08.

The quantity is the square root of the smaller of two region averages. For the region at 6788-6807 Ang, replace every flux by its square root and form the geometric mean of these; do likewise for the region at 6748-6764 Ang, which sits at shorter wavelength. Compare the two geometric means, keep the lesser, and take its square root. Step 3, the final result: 1.76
